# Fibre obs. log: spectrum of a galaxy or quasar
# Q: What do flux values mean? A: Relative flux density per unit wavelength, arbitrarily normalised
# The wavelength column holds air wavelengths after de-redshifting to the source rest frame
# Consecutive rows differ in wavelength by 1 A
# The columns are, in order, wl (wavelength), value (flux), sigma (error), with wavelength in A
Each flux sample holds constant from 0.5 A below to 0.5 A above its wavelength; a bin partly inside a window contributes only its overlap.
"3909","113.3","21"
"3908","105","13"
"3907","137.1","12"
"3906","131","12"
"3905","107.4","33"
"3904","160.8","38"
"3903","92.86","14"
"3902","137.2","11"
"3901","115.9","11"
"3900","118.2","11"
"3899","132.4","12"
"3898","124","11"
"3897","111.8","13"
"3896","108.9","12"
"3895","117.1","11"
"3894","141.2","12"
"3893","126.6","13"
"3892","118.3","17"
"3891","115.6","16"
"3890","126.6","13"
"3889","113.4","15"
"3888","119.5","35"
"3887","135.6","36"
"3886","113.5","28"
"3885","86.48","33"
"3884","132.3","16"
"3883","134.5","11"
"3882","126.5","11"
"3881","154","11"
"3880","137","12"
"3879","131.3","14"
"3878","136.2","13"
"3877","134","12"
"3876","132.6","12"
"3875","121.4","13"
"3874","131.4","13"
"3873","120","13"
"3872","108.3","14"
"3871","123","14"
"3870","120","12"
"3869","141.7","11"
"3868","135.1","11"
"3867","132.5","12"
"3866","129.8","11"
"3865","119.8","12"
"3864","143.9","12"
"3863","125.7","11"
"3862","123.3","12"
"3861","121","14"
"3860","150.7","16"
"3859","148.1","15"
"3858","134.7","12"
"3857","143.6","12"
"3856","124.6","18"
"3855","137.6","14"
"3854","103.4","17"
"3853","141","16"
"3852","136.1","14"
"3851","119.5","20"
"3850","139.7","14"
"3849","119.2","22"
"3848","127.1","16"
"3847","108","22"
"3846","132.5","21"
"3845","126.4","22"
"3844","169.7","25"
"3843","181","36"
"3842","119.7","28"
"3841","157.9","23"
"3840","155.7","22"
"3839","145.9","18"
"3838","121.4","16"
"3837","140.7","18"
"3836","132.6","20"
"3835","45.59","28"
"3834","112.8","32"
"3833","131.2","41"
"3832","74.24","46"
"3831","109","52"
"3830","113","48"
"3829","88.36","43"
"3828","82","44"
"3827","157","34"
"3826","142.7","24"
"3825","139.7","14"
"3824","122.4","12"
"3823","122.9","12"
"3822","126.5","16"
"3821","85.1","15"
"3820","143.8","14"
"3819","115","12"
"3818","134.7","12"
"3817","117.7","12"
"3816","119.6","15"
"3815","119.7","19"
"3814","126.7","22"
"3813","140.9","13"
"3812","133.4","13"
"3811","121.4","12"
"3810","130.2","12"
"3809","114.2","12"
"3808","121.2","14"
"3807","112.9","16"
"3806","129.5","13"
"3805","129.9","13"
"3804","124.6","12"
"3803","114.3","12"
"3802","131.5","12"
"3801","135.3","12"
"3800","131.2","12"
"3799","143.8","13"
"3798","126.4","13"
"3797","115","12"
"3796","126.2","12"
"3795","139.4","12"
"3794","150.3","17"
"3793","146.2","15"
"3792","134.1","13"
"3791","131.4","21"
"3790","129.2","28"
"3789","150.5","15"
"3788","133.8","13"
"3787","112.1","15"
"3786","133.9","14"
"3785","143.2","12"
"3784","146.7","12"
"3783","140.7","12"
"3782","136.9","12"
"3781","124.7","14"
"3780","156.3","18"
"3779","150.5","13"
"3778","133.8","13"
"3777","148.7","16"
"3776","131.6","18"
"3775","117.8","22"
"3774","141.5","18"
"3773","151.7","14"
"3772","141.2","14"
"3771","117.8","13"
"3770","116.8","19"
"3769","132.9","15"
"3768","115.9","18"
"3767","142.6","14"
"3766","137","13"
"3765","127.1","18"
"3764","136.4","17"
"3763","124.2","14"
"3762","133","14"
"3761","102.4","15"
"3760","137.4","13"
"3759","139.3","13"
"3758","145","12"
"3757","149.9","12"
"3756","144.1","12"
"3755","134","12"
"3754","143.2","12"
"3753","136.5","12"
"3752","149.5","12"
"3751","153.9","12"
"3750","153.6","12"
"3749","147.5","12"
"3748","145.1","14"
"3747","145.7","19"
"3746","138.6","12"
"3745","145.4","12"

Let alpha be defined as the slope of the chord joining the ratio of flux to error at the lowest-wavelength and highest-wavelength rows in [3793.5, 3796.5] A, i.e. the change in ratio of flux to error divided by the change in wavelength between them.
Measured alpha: 0.8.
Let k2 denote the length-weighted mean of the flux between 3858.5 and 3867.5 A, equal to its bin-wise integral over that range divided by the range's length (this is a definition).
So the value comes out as 133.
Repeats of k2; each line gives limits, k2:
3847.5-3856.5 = 128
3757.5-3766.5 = 131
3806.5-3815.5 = 125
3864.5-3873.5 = 126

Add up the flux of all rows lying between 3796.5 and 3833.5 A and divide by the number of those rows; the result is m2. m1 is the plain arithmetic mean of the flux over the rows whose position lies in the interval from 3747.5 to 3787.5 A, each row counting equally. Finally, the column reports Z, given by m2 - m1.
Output -14.6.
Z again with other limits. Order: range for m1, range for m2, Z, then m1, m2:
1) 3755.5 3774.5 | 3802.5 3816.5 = -9.3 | 133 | 124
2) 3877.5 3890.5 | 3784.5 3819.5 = 2.4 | 127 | 129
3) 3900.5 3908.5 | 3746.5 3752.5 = 25.8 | 123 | 149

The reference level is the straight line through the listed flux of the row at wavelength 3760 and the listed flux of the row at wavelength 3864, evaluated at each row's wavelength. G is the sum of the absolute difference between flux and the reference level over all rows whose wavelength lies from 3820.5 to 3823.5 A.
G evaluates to 89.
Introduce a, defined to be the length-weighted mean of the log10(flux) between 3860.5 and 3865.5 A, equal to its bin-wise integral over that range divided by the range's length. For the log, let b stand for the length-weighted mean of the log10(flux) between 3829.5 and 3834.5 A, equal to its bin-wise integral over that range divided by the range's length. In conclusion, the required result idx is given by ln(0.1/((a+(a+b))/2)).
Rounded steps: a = 2.102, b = 2.03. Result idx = -3.439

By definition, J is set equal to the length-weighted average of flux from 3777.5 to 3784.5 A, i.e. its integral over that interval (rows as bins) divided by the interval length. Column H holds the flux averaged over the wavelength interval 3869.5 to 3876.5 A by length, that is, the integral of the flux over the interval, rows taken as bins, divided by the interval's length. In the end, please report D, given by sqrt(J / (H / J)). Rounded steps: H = 122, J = 141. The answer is 12.8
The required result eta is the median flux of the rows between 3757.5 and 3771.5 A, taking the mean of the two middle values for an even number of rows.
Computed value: 133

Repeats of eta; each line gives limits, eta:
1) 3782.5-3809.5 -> 131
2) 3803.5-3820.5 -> 125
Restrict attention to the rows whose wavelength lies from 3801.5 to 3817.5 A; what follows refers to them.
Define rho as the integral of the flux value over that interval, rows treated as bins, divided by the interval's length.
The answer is 124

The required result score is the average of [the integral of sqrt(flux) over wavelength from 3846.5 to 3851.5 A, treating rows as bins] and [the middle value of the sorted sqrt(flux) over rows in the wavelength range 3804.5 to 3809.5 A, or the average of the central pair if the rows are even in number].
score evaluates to 33.2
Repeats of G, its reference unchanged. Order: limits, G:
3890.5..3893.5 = 76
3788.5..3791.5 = 29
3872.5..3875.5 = 61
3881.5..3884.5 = 42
